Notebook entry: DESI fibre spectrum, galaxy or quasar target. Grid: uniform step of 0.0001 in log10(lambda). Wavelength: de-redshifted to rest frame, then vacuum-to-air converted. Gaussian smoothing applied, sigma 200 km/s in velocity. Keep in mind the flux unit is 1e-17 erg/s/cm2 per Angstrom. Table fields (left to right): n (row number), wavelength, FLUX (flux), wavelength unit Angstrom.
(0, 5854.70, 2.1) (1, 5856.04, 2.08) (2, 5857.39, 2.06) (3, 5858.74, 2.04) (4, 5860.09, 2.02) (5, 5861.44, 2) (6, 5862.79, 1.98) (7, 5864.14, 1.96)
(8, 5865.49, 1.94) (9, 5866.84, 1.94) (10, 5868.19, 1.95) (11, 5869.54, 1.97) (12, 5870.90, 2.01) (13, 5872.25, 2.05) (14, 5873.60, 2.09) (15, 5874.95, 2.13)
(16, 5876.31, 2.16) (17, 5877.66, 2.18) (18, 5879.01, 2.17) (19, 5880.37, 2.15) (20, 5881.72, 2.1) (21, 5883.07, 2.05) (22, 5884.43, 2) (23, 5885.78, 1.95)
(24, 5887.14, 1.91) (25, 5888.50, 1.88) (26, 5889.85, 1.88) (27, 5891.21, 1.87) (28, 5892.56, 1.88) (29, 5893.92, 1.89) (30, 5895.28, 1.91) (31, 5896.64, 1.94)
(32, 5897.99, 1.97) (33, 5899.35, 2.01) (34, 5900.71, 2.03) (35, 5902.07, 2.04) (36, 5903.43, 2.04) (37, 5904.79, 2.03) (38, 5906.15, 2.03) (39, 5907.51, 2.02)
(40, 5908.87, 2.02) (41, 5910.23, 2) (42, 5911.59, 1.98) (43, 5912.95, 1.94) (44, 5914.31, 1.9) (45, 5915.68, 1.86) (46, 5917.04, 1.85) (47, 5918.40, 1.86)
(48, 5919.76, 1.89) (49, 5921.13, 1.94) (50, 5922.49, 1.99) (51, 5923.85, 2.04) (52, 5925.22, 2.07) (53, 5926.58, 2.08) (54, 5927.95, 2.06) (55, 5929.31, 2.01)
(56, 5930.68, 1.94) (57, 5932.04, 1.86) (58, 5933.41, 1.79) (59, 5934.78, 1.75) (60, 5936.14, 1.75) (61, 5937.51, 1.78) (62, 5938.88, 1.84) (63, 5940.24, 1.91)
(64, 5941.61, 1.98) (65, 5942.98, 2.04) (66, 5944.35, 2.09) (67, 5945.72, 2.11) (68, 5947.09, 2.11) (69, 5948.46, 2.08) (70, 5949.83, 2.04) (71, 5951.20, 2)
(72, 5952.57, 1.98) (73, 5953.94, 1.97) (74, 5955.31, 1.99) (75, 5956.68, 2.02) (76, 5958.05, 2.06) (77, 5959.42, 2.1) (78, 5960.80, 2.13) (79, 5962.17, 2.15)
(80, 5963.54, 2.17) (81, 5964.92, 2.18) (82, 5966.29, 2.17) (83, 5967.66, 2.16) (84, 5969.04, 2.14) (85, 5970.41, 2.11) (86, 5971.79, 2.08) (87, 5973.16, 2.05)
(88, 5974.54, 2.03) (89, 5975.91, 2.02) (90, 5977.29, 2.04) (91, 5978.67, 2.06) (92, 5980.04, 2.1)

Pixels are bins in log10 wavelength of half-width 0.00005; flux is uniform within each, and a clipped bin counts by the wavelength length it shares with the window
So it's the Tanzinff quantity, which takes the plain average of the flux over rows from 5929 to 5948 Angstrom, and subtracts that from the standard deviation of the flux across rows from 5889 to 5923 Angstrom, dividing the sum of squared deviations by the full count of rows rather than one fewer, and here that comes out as -1.86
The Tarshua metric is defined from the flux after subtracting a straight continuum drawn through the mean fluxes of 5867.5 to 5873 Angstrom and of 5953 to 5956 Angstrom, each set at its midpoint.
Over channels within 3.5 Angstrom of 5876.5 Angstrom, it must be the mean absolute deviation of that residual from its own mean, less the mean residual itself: -0.12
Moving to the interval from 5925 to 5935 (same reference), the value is 0.15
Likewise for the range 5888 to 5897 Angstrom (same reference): 0.12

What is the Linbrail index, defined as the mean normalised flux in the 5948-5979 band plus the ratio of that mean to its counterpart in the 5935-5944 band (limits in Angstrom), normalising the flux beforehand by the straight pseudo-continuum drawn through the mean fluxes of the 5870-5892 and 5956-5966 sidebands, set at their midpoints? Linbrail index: 2.07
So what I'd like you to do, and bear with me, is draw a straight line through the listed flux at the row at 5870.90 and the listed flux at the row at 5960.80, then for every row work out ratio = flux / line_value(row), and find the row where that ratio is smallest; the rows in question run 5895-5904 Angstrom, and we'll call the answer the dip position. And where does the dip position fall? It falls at 5895.28 Angstrom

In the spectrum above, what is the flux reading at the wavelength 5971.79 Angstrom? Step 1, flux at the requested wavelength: 2.08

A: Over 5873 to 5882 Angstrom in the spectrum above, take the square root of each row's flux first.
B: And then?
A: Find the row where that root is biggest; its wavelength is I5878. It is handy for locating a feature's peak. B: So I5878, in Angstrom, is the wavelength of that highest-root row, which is 5877.66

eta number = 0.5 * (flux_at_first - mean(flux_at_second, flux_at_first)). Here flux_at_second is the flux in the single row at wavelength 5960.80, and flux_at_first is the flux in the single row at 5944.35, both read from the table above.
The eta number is -0.010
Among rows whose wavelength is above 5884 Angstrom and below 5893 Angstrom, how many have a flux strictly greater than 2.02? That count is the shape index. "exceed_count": 0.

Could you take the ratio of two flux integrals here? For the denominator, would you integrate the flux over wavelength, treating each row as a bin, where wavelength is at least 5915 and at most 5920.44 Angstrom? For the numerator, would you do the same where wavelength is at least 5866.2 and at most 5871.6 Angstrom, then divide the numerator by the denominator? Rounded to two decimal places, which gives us 1.05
